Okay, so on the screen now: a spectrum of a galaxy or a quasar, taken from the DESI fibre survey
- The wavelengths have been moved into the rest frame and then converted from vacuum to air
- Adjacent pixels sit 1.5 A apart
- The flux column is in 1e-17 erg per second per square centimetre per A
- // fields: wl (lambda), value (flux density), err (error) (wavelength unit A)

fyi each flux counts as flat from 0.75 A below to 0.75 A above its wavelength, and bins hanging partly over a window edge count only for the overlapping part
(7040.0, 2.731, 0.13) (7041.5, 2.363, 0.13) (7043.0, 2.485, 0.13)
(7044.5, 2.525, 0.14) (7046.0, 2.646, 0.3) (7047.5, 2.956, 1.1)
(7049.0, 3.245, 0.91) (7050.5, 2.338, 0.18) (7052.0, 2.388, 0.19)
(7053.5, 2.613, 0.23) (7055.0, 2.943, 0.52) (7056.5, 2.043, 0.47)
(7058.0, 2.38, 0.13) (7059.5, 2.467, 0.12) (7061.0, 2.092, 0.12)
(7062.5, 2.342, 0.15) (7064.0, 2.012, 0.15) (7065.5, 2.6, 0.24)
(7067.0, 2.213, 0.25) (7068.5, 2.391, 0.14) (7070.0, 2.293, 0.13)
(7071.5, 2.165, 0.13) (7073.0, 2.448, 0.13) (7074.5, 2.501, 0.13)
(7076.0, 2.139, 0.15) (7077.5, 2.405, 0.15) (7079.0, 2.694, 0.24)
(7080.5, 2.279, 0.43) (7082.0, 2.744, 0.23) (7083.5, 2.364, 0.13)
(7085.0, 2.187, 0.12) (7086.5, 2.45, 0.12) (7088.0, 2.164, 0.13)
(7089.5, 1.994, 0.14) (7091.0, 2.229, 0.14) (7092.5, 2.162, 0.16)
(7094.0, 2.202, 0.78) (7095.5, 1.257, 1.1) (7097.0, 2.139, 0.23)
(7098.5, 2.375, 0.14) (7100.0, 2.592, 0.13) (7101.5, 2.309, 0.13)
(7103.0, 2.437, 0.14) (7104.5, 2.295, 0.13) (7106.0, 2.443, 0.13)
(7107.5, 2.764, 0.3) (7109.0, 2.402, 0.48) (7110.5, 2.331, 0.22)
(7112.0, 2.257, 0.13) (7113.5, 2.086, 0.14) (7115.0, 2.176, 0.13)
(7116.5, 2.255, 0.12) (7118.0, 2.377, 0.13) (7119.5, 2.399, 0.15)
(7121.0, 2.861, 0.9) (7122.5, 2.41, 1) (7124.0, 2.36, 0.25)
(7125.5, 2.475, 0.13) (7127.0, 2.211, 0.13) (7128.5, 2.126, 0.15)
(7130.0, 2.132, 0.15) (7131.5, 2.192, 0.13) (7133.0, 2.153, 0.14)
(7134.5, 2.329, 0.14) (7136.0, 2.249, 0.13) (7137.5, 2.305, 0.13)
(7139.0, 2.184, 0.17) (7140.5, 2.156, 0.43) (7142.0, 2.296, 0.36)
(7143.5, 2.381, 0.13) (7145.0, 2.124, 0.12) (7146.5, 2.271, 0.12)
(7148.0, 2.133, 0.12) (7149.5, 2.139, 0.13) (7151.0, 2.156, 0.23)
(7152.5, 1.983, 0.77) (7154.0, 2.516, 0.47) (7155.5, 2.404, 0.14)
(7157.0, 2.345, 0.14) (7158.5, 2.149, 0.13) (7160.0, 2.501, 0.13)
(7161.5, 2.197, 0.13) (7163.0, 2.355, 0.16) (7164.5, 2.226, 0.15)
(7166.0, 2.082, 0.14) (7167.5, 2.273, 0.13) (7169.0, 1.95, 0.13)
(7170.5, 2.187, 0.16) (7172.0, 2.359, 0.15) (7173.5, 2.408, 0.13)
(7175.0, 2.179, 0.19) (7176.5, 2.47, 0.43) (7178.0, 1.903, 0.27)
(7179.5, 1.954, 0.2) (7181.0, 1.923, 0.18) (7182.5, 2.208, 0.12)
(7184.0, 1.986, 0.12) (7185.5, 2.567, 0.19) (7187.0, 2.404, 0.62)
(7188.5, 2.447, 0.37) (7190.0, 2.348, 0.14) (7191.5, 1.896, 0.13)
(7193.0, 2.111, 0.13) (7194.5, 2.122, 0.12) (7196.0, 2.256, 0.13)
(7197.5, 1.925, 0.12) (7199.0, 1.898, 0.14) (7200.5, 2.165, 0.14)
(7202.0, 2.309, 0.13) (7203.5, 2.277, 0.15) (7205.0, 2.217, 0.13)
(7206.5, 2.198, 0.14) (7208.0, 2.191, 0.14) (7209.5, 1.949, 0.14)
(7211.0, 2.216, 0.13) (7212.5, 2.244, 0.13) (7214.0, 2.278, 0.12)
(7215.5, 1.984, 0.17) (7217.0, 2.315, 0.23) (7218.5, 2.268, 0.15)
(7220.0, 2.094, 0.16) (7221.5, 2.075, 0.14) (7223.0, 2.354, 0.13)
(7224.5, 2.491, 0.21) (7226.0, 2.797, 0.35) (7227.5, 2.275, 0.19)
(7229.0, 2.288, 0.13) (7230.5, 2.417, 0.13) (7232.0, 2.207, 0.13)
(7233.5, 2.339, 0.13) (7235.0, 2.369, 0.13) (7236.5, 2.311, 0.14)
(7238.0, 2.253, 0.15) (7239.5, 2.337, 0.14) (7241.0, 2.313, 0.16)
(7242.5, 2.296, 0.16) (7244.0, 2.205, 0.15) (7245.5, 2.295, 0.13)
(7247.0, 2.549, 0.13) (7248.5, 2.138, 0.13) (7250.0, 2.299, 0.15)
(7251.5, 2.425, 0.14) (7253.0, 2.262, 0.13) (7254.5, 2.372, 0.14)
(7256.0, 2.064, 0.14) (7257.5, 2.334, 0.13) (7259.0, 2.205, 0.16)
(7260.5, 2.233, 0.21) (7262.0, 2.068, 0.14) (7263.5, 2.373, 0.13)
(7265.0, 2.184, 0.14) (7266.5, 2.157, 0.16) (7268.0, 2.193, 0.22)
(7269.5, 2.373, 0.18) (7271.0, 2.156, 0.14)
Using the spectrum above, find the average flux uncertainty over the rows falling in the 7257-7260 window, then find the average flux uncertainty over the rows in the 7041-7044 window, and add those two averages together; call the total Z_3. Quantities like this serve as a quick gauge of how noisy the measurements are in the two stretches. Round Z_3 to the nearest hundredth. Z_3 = 0.28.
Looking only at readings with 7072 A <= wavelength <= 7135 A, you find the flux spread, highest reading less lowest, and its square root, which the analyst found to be 1.3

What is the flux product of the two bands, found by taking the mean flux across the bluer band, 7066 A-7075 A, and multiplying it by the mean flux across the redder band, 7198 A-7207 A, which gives 5.1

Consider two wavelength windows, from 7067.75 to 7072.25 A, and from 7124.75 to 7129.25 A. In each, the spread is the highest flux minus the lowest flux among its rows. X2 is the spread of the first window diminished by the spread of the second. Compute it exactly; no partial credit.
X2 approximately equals -0.12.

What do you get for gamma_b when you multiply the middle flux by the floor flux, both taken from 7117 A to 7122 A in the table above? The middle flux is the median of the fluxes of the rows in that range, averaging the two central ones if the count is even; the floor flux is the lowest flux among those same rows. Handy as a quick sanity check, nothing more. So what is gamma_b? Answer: 5.7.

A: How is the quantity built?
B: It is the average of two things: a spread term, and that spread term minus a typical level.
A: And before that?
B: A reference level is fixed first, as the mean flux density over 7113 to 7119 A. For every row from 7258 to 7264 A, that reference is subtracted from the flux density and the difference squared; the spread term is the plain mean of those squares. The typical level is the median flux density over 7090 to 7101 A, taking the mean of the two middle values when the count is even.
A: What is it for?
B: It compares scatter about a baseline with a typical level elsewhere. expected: -1.09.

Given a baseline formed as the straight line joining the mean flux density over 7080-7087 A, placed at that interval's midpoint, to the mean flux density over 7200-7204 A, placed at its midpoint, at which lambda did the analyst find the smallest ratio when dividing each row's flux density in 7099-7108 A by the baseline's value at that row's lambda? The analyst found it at 7104.5 A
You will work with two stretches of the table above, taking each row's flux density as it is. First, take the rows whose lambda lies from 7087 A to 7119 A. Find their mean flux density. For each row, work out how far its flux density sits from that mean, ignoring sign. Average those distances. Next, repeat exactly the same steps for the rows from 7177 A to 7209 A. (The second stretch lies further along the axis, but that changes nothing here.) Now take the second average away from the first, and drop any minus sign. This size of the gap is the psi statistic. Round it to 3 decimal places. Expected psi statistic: 0.013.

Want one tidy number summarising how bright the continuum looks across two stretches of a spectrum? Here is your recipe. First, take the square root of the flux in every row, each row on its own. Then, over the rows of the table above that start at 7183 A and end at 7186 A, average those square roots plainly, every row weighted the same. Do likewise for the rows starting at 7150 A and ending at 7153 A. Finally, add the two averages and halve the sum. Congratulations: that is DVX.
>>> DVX 1.47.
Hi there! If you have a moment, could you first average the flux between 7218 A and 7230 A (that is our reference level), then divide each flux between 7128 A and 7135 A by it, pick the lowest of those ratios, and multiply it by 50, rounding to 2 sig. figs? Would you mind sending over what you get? 46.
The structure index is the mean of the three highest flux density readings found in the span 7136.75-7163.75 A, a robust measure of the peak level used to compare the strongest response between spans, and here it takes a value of 2.47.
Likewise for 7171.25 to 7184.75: 2.41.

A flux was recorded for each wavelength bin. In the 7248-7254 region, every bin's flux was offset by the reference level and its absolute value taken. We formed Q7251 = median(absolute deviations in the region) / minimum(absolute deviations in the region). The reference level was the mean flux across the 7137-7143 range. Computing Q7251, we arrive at 3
